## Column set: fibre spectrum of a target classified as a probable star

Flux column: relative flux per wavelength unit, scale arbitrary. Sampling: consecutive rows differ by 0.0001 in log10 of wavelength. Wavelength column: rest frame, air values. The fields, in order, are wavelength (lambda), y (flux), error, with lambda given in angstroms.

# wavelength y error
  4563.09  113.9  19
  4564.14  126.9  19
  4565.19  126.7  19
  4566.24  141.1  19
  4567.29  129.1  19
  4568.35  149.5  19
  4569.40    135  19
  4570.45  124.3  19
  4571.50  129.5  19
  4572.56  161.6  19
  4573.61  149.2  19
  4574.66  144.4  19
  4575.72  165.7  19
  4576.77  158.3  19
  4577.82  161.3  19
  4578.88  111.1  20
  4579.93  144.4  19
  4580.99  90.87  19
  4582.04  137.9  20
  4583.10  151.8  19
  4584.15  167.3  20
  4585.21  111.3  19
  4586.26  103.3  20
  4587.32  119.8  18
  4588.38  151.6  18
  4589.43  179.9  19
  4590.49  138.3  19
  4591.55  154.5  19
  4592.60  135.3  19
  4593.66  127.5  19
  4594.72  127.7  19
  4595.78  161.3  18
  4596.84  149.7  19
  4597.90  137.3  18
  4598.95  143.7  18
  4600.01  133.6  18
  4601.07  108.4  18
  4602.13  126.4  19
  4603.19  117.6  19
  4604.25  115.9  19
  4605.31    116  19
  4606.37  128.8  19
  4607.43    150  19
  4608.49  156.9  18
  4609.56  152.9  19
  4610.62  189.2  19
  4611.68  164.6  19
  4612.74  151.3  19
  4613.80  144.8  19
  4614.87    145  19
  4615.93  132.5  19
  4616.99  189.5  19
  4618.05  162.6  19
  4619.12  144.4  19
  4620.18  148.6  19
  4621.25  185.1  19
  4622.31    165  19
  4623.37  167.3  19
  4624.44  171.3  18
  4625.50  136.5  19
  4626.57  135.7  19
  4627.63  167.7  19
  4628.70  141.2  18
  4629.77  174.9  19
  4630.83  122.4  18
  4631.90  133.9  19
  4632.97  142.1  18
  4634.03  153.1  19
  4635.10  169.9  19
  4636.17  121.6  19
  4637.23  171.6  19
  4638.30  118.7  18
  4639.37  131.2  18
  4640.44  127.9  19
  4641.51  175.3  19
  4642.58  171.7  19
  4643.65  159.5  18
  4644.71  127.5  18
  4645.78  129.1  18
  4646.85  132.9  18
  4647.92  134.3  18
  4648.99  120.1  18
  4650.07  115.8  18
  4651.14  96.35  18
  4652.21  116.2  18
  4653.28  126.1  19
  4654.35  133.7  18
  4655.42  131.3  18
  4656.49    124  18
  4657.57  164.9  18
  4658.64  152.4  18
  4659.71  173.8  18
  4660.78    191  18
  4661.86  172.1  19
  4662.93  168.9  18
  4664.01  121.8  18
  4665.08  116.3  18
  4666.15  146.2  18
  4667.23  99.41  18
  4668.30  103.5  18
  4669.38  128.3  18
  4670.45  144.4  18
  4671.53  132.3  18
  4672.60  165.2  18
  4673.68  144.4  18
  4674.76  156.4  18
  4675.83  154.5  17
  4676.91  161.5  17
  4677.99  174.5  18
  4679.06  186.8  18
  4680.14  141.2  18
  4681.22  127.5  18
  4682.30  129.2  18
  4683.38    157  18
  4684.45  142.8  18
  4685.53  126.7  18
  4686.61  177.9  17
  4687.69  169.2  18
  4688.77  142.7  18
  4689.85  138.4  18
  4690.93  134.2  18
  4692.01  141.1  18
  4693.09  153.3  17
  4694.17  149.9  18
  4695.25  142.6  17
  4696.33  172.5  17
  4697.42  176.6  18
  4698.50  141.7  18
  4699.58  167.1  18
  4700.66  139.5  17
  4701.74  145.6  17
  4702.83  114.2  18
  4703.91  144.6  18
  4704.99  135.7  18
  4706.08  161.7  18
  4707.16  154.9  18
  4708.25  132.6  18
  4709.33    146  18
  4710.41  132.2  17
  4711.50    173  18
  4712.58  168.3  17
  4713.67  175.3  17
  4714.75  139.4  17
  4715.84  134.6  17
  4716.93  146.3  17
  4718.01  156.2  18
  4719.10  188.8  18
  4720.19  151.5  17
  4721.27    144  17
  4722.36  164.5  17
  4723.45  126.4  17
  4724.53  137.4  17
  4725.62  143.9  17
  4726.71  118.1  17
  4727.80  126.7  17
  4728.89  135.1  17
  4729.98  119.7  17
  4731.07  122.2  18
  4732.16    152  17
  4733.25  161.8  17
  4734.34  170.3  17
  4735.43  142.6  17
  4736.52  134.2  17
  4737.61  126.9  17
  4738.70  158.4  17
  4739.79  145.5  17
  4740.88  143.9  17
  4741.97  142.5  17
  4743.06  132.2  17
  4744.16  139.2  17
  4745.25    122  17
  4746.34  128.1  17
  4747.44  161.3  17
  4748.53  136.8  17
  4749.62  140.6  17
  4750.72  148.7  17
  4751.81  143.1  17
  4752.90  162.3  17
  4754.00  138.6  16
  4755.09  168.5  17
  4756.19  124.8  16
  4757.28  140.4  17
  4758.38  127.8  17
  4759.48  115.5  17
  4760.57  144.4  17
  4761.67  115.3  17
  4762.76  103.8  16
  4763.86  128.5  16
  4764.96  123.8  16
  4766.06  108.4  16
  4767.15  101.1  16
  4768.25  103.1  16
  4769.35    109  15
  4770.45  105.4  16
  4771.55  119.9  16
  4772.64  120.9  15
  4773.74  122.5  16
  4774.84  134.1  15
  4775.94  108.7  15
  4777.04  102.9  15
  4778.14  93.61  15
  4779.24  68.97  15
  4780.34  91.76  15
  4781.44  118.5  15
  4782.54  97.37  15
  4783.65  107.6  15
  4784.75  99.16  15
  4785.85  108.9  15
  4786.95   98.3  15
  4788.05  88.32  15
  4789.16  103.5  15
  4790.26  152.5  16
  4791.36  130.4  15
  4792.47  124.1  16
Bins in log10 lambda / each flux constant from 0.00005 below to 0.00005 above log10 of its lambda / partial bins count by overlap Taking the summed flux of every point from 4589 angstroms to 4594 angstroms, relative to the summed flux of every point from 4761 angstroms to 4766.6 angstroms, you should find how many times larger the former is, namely 1.27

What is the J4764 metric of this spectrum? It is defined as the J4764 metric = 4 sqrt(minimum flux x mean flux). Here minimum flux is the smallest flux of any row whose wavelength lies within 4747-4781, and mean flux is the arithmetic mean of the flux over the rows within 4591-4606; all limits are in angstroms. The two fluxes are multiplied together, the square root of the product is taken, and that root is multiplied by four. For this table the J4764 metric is 382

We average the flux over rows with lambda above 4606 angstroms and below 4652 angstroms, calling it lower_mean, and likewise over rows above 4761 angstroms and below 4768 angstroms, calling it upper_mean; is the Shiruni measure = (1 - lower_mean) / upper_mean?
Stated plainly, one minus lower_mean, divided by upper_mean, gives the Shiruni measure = -1.29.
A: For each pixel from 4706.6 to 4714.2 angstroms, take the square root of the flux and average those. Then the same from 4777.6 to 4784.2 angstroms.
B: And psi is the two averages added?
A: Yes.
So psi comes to 22.2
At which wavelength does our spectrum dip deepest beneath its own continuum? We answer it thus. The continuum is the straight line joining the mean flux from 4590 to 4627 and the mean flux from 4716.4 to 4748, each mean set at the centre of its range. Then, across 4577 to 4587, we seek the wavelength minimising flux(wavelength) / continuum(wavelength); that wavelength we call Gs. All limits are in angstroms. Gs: 4580.99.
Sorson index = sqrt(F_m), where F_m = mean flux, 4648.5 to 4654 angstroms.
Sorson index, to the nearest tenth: 10.7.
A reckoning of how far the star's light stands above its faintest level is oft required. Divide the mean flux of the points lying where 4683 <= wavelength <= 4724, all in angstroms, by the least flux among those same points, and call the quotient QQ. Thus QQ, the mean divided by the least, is 1.316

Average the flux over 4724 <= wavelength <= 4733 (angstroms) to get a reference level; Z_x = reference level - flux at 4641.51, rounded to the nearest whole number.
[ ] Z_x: -43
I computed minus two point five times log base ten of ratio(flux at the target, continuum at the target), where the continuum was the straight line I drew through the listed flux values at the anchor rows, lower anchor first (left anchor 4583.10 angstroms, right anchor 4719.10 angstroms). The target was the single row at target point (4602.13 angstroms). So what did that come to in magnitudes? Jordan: 0.24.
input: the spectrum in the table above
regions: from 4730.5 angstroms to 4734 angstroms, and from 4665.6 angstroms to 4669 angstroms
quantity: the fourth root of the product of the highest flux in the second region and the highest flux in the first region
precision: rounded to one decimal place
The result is 12.4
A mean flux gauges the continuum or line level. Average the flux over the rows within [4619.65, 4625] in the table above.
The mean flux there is 167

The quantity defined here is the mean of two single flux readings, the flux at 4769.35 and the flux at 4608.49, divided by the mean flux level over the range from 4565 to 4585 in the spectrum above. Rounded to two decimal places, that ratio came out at 0.94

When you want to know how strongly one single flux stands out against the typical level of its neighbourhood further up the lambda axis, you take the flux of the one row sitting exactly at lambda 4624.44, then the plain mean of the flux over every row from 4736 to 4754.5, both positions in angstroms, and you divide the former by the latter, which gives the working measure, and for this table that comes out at 1.211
